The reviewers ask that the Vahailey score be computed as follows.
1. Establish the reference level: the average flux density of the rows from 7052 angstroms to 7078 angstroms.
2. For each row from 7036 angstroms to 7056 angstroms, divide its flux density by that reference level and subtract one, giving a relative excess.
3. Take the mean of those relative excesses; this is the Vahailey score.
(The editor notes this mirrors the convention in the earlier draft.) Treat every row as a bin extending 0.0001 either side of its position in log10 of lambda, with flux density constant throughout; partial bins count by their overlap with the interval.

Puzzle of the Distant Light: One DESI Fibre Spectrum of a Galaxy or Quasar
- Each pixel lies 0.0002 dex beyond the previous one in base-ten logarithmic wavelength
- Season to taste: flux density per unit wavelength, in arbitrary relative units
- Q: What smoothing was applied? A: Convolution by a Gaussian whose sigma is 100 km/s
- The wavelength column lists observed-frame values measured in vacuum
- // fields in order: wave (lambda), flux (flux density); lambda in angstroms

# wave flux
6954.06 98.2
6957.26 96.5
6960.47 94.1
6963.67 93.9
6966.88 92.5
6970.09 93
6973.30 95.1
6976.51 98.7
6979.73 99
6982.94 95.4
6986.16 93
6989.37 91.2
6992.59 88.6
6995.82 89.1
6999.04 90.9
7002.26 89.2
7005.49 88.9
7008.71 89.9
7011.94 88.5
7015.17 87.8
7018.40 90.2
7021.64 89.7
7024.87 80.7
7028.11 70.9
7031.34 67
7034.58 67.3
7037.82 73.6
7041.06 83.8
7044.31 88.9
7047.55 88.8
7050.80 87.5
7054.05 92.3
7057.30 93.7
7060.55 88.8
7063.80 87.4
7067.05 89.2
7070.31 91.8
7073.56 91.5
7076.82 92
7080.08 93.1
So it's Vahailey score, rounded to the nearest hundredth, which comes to -0.06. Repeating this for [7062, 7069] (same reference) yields -0.03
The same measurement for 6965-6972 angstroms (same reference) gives 0.02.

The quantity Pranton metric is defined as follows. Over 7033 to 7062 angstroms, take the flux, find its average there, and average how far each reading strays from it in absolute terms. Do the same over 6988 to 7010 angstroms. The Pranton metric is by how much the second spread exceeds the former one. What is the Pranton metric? -5.9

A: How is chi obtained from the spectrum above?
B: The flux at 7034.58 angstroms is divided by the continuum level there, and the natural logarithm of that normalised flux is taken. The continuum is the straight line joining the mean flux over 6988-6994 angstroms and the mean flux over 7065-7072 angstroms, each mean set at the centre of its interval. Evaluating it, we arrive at -0.293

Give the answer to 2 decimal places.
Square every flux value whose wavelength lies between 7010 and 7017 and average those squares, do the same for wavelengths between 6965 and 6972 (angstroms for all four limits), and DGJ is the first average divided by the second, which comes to 0.90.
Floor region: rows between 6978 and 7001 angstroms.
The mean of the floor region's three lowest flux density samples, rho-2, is 90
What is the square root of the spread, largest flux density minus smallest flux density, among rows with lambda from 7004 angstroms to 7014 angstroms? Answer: 1.2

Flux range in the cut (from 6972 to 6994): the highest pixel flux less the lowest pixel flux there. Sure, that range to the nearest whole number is 10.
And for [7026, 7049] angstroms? 22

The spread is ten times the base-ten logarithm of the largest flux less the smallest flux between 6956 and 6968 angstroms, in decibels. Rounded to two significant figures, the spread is 6.0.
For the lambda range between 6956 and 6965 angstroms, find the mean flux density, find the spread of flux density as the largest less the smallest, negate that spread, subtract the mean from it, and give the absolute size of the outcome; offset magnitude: 97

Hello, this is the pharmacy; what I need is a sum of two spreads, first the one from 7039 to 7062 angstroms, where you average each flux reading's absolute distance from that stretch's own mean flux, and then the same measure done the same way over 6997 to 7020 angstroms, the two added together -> 3.1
